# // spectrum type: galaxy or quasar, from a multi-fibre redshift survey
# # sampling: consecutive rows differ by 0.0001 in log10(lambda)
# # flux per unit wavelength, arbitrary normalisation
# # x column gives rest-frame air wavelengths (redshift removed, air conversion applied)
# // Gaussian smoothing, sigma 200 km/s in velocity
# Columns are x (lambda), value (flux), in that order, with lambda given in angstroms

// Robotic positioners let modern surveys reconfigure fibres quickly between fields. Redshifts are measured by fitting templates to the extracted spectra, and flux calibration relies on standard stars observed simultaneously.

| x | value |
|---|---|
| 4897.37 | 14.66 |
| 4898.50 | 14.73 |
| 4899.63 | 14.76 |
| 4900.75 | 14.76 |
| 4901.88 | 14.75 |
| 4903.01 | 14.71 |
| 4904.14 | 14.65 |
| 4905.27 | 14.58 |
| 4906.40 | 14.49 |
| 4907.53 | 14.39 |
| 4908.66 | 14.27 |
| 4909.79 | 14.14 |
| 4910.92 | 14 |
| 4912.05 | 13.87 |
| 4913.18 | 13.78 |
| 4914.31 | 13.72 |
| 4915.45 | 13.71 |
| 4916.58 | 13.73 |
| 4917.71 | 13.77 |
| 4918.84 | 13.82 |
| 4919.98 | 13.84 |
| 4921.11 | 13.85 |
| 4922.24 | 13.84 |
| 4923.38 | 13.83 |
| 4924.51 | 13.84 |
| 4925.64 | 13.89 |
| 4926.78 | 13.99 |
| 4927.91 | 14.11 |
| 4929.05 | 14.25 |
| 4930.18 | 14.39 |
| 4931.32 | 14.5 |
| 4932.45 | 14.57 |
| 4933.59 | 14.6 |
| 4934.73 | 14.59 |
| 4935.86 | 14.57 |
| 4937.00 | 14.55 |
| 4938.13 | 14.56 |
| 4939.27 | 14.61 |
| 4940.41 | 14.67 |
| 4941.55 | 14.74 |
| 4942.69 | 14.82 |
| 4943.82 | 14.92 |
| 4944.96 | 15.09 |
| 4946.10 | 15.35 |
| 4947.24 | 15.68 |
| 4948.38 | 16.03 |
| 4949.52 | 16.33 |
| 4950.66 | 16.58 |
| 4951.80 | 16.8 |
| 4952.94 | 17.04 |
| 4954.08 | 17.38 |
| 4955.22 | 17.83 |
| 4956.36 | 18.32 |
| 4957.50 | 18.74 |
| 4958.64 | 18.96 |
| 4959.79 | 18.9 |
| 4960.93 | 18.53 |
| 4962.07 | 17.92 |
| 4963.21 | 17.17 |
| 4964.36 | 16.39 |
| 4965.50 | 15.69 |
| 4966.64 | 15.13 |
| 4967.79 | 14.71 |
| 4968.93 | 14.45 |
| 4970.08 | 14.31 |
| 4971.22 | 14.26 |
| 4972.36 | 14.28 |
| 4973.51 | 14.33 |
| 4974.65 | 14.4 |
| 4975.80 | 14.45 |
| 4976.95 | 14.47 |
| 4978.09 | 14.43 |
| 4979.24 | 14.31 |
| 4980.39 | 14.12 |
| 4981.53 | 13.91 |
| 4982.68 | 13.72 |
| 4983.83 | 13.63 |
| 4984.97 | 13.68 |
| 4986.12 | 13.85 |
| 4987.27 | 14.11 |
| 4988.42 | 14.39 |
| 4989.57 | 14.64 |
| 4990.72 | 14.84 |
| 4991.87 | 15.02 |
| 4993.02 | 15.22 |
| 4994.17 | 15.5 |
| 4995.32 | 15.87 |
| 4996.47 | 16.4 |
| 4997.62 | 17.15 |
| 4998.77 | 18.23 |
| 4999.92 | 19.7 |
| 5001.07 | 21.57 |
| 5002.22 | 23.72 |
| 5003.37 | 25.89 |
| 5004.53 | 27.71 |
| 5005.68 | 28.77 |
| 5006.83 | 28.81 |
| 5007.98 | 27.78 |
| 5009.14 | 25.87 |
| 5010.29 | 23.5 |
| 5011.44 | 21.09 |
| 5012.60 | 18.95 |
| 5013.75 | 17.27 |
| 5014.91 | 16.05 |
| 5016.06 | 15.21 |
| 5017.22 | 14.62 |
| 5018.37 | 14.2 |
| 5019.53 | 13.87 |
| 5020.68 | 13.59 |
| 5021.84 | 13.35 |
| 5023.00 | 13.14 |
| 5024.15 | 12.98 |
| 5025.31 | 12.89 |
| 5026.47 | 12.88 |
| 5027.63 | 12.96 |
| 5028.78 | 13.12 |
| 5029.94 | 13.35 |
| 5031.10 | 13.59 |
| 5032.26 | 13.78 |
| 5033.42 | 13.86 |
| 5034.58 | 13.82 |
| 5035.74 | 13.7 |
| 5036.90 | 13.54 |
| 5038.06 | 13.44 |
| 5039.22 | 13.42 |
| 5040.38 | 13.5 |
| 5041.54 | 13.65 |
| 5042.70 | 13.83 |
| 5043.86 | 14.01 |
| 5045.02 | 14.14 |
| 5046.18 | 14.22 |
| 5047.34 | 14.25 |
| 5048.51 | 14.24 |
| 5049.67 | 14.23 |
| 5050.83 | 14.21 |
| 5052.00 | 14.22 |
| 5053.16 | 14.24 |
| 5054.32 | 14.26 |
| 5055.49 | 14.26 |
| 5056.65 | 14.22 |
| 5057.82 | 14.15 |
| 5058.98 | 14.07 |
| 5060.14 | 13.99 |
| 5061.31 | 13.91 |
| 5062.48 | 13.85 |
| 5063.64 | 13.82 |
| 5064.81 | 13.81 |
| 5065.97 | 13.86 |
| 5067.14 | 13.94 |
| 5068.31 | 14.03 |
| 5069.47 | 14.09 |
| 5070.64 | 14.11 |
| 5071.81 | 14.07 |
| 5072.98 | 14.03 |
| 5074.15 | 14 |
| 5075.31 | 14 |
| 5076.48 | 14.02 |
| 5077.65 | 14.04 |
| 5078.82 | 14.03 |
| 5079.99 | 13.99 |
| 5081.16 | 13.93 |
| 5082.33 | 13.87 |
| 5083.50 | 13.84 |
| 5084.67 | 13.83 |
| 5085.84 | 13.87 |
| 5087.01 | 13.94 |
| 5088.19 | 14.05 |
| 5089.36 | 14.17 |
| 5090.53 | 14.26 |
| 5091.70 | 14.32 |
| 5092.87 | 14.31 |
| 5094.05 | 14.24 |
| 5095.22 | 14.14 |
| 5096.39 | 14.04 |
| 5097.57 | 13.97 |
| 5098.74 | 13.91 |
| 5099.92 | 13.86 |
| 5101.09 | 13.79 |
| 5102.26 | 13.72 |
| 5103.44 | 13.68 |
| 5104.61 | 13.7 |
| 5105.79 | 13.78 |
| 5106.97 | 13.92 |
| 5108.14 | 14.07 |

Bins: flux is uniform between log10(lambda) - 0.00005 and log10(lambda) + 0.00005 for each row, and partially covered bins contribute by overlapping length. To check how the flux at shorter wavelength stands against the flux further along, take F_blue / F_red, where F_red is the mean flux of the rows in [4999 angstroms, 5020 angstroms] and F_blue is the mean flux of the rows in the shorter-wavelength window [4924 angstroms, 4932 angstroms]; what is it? 0.66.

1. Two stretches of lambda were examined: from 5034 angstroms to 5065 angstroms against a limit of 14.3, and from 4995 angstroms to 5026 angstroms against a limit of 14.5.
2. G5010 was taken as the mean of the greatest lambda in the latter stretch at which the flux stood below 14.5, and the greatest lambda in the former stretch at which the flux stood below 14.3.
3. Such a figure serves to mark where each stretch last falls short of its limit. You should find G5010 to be 5045.1 angstroms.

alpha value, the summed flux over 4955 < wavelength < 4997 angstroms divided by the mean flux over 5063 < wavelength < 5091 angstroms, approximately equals 41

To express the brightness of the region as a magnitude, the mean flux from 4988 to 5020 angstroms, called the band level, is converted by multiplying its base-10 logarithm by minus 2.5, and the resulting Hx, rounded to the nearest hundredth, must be -3.22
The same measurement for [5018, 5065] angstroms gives -2.85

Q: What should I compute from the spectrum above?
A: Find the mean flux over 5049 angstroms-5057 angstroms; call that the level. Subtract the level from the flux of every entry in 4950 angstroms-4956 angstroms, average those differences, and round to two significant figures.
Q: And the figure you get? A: 2.9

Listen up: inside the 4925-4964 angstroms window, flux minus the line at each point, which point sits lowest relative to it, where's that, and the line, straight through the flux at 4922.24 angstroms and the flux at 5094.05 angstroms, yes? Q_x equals 4925.64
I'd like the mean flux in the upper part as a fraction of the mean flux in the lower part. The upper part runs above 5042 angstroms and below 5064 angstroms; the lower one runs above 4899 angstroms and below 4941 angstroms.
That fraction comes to 0.99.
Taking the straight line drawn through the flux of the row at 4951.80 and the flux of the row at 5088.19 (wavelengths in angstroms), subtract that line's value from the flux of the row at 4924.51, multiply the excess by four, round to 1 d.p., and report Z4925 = -14.0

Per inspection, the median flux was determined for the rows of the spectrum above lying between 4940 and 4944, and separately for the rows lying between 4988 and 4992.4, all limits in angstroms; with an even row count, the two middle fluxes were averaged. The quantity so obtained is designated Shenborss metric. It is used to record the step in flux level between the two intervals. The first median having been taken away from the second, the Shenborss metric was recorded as -0.04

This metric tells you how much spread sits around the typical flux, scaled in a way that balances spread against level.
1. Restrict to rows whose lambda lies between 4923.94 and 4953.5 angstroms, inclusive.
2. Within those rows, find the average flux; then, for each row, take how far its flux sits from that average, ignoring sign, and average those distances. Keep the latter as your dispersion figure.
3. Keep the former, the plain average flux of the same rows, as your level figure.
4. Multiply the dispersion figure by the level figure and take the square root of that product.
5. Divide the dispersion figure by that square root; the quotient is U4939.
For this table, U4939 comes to 0.22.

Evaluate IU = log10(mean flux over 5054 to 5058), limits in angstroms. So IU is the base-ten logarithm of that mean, 1.15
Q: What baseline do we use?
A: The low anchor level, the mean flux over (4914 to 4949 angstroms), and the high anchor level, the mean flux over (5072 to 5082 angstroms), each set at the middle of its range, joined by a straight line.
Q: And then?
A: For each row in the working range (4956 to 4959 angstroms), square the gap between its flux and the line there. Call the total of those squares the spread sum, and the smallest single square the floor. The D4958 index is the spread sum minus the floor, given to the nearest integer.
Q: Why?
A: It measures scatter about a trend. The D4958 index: 41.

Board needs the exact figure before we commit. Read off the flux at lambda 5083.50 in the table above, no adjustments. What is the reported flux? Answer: 13.84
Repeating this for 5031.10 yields 13.59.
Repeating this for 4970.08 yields 14.31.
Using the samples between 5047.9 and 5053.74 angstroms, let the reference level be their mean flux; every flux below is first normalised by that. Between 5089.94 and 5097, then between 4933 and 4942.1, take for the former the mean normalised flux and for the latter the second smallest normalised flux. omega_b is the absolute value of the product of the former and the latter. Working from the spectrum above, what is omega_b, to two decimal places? 1.02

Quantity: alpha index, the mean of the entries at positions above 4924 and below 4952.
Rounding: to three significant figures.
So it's 14.9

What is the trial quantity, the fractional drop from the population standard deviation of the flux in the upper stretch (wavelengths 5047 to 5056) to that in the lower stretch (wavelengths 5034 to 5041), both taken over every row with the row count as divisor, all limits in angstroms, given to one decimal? -7.5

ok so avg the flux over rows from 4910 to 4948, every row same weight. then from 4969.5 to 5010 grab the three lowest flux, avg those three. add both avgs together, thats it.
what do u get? 28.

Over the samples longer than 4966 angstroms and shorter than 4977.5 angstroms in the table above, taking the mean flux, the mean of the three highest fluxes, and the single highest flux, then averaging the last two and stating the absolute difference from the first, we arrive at 0.5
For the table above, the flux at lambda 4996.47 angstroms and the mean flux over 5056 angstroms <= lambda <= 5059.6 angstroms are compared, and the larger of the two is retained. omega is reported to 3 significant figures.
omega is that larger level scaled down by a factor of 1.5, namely 10.9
